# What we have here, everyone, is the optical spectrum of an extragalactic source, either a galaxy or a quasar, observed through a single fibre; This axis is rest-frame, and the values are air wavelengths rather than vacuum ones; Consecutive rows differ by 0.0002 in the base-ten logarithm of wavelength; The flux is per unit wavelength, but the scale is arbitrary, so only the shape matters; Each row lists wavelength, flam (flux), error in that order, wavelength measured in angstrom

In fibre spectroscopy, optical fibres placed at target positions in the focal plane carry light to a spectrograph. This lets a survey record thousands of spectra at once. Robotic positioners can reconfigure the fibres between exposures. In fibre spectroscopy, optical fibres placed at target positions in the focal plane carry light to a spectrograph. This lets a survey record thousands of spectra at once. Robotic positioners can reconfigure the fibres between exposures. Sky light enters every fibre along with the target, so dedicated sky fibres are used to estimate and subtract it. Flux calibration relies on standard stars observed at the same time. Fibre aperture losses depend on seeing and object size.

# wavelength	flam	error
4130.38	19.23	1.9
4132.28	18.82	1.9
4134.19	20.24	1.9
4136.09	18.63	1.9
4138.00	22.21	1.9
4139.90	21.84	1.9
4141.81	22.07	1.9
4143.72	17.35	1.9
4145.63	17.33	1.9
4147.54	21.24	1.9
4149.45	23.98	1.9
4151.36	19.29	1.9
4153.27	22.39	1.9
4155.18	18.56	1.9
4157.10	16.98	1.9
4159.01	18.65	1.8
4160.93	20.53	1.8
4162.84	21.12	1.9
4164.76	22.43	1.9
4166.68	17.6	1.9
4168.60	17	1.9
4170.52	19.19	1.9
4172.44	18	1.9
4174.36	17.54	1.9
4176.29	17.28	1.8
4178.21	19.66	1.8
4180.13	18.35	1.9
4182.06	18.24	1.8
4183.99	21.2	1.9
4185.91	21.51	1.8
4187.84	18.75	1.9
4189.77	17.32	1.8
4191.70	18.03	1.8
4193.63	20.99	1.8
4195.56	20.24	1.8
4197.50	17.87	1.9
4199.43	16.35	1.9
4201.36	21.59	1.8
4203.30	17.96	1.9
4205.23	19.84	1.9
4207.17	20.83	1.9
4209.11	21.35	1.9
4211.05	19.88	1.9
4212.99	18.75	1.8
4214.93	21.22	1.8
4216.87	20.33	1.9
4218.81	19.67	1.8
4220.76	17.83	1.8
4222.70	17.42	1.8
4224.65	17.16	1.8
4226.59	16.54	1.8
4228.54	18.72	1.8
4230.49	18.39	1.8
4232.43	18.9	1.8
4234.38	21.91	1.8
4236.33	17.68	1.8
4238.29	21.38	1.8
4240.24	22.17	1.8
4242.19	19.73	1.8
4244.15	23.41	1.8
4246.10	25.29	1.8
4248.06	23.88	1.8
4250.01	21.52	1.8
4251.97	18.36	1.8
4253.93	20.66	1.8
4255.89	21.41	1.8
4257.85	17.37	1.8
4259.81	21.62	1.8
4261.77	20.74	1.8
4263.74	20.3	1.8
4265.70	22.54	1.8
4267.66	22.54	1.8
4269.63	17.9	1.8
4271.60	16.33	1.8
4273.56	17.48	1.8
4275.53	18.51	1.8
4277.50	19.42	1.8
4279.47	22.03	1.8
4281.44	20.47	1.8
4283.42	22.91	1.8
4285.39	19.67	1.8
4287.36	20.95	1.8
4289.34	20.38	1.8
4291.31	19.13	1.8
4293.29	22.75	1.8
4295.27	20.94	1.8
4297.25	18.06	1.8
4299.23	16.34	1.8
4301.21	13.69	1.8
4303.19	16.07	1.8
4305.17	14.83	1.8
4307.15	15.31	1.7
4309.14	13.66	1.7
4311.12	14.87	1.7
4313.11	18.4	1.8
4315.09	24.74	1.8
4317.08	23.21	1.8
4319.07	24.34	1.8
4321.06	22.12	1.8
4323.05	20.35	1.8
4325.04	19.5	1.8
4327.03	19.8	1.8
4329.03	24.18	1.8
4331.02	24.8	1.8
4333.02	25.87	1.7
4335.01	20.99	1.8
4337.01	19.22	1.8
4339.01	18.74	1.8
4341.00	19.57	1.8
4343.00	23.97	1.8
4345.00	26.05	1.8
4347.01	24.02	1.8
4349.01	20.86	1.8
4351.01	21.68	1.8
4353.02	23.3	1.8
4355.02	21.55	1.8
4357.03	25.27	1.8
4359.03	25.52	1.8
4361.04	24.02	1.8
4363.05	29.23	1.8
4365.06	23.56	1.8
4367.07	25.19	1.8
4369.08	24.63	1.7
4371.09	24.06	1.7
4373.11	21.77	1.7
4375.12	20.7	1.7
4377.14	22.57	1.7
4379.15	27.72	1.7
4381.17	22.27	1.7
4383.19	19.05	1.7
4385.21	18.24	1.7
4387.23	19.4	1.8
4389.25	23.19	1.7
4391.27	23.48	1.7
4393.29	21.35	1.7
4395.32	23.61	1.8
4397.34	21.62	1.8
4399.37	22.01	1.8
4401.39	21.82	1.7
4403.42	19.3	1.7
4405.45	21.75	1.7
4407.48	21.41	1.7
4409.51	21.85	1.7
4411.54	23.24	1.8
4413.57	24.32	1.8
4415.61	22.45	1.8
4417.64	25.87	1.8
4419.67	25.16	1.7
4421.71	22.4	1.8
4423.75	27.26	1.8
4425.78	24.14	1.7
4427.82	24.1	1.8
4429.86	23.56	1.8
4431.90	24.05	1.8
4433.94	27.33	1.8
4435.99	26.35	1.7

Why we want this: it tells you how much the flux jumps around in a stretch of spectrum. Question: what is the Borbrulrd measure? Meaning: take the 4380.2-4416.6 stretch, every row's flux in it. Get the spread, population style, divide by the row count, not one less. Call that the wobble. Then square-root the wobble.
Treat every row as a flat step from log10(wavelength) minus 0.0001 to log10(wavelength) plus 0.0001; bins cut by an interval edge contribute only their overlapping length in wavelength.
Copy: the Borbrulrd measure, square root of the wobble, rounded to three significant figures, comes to 1.29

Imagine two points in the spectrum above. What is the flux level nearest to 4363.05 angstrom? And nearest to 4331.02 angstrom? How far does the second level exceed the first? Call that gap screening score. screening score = -4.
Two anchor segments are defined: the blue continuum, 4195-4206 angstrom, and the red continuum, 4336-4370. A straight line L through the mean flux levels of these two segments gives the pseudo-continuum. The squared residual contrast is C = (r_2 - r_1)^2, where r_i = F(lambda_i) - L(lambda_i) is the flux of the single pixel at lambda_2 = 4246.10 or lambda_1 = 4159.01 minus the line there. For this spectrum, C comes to 17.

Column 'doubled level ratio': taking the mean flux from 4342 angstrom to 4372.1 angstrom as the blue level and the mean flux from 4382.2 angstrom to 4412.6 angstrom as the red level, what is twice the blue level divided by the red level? 2.26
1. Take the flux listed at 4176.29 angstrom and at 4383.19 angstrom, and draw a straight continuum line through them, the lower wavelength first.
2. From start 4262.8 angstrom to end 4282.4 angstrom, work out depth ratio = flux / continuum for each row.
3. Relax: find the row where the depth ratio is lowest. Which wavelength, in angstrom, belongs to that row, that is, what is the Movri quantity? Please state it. 4271.60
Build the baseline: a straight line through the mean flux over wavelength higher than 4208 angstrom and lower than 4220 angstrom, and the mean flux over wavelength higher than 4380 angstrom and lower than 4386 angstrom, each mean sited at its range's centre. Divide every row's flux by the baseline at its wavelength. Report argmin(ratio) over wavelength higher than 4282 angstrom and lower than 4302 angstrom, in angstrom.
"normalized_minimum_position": 4301.21 angstrom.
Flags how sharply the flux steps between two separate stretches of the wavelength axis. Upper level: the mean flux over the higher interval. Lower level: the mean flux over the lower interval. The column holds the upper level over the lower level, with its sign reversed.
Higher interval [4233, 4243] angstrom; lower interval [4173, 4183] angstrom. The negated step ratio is -1.13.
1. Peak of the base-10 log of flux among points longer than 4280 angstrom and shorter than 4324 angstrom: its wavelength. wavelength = 4315.09 angstrom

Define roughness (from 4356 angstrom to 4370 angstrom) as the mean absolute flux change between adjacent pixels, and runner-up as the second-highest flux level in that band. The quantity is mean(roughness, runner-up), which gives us 14.0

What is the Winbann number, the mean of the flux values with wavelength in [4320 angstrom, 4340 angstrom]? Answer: 21.6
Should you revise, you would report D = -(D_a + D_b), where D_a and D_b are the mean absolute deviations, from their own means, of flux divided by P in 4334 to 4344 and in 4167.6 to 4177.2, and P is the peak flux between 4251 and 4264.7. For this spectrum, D -0.10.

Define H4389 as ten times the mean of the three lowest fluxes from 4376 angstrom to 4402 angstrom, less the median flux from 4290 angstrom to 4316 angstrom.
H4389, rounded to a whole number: 173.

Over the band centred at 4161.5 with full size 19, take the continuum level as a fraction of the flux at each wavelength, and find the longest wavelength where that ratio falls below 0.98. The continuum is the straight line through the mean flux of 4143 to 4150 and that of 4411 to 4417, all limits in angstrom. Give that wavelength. 4164.76 angstrom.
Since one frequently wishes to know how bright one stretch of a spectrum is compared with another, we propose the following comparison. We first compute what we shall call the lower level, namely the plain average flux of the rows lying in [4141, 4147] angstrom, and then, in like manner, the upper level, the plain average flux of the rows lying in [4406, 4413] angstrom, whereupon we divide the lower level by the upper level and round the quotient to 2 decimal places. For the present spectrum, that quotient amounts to 0.85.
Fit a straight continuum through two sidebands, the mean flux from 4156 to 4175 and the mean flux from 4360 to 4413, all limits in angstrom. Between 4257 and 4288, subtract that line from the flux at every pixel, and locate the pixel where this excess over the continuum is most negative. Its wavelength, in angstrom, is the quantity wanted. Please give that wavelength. 4271.60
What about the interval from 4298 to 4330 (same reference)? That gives 4309.14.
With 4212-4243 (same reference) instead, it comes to 4226.59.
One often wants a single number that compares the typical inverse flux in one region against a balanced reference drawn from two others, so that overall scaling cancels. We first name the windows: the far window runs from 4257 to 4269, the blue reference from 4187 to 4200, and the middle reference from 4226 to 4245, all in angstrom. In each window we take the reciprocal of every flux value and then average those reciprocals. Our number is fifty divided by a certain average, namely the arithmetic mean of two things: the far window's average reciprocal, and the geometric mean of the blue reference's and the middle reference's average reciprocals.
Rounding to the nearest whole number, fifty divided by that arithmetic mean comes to 991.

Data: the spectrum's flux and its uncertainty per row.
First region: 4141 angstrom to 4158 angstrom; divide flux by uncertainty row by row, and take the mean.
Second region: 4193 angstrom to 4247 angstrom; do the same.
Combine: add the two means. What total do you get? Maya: 21.3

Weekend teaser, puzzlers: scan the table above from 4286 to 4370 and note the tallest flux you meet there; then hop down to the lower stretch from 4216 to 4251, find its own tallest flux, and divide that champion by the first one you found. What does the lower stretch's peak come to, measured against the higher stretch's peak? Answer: 0.87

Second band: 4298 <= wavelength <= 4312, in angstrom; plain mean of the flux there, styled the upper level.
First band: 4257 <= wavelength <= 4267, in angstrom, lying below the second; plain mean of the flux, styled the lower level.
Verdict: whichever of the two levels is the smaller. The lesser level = 15.0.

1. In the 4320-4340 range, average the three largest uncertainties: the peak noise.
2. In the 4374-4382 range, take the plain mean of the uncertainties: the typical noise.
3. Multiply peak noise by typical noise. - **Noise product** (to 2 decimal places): 3.06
